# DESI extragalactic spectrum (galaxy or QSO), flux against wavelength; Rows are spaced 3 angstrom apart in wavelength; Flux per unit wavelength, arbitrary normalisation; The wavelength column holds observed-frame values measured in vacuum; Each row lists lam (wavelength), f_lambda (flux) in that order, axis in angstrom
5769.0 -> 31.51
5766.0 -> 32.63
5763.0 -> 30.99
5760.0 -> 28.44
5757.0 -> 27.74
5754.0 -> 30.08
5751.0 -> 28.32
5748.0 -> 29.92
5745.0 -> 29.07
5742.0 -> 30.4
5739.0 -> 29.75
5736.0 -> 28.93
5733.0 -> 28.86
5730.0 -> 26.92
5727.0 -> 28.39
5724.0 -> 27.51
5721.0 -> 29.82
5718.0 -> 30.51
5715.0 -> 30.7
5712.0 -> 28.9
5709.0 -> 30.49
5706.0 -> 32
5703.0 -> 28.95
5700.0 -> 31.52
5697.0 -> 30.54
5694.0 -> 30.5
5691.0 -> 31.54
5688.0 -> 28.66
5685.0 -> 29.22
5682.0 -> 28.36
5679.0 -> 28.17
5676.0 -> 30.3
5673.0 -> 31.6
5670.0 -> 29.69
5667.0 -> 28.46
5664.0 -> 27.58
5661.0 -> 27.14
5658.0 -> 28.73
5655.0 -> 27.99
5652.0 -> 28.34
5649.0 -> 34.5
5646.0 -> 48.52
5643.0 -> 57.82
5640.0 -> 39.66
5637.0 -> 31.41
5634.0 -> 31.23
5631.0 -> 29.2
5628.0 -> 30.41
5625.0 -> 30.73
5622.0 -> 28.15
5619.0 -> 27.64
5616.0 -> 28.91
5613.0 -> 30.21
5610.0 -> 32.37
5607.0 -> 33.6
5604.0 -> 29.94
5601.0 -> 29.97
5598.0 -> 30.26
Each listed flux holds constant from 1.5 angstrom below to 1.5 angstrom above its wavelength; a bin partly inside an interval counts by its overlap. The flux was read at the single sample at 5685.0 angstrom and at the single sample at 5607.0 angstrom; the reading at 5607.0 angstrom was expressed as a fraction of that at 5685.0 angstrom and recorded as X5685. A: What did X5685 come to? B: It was 1.15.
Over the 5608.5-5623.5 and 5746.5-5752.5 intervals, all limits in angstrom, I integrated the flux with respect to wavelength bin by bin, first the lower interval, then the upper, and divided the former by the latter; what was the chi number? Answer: 2.5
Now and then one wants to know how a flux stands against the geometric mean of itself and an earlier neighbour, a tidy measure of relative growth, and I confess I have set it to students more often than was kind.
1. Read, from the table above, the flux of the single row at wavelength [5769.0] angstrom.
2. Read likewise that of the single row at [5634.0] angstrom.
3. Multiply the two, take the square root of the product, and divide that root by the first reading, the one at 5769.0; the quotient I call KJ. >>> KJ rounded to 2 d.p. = 1.00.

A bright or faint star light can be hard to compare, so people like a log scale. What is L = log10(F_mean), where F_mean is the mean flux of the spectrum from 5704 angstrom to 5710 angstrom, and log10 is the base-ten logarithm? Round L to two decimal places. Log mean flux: 1.49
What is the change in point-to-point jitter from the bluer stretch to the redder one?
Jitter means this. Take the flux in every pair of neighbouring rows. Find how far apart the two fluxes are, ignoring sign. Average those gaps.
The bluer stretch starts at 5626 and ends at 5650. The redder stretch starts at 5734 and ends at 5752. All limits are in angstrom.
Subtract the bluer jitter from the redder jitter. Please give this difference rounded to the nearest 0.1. -6.5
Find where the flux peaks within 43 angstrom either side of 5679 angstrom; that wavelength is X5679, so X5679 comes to 5643.0 angstrom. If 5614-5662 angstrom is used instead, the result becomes 5643.0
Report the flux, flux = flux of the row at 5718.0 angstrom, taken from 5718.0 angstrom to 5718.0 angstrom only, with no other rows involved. 30.51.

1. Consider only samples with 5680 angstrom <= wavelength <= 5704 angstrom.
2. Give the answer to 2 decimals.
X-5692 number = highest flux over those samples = 31.54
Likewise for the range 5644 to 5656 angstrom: 48.52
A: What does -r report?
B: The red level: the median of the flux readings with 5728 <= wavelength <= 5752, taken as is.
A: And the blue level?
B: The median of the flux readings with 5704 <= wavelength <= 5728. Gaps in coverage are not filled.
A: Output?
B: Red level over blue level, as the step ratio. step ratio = 0.96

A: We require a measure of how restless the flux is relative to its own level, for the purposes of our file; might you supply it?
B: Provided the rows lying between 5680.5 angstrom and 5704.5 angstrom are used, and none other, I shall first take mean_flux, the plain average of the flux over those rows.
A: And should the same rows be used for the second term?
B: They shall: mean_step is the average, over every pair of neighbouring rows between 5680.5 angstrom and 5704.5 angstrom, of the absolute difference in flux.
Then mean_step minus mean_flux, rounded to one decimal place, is -28.6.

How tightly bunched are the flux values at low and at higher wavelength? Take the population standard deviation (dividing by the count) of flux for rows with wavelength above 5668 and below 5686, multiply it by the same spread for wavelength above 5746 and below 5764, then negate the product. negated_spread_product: -1.3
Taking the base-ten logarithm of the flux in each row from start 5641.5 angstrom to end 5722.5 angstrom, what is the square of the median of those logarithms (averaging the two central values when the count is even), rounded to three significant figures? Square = 2.17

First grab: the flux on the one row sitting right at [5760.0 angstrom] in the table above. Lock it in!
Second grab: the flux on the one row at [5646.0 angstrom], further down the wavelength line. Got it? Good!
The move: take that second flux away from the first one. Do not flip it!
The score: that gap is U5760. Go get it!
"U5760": -20.1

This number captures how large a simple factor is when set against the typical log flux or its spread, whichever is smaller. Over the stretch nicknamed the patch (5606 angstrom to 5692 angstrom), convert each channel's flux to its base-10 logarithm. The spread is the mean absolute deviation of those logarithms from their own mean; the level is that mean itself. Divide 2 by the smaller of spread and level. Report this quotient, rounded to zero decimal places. 44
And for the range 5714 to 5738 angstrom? 129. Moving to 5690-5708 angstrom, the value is 167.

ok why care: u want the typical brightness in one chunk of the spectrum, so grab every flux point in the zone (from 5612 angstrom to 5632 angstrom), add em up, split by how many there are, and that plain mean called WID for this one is 29.3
